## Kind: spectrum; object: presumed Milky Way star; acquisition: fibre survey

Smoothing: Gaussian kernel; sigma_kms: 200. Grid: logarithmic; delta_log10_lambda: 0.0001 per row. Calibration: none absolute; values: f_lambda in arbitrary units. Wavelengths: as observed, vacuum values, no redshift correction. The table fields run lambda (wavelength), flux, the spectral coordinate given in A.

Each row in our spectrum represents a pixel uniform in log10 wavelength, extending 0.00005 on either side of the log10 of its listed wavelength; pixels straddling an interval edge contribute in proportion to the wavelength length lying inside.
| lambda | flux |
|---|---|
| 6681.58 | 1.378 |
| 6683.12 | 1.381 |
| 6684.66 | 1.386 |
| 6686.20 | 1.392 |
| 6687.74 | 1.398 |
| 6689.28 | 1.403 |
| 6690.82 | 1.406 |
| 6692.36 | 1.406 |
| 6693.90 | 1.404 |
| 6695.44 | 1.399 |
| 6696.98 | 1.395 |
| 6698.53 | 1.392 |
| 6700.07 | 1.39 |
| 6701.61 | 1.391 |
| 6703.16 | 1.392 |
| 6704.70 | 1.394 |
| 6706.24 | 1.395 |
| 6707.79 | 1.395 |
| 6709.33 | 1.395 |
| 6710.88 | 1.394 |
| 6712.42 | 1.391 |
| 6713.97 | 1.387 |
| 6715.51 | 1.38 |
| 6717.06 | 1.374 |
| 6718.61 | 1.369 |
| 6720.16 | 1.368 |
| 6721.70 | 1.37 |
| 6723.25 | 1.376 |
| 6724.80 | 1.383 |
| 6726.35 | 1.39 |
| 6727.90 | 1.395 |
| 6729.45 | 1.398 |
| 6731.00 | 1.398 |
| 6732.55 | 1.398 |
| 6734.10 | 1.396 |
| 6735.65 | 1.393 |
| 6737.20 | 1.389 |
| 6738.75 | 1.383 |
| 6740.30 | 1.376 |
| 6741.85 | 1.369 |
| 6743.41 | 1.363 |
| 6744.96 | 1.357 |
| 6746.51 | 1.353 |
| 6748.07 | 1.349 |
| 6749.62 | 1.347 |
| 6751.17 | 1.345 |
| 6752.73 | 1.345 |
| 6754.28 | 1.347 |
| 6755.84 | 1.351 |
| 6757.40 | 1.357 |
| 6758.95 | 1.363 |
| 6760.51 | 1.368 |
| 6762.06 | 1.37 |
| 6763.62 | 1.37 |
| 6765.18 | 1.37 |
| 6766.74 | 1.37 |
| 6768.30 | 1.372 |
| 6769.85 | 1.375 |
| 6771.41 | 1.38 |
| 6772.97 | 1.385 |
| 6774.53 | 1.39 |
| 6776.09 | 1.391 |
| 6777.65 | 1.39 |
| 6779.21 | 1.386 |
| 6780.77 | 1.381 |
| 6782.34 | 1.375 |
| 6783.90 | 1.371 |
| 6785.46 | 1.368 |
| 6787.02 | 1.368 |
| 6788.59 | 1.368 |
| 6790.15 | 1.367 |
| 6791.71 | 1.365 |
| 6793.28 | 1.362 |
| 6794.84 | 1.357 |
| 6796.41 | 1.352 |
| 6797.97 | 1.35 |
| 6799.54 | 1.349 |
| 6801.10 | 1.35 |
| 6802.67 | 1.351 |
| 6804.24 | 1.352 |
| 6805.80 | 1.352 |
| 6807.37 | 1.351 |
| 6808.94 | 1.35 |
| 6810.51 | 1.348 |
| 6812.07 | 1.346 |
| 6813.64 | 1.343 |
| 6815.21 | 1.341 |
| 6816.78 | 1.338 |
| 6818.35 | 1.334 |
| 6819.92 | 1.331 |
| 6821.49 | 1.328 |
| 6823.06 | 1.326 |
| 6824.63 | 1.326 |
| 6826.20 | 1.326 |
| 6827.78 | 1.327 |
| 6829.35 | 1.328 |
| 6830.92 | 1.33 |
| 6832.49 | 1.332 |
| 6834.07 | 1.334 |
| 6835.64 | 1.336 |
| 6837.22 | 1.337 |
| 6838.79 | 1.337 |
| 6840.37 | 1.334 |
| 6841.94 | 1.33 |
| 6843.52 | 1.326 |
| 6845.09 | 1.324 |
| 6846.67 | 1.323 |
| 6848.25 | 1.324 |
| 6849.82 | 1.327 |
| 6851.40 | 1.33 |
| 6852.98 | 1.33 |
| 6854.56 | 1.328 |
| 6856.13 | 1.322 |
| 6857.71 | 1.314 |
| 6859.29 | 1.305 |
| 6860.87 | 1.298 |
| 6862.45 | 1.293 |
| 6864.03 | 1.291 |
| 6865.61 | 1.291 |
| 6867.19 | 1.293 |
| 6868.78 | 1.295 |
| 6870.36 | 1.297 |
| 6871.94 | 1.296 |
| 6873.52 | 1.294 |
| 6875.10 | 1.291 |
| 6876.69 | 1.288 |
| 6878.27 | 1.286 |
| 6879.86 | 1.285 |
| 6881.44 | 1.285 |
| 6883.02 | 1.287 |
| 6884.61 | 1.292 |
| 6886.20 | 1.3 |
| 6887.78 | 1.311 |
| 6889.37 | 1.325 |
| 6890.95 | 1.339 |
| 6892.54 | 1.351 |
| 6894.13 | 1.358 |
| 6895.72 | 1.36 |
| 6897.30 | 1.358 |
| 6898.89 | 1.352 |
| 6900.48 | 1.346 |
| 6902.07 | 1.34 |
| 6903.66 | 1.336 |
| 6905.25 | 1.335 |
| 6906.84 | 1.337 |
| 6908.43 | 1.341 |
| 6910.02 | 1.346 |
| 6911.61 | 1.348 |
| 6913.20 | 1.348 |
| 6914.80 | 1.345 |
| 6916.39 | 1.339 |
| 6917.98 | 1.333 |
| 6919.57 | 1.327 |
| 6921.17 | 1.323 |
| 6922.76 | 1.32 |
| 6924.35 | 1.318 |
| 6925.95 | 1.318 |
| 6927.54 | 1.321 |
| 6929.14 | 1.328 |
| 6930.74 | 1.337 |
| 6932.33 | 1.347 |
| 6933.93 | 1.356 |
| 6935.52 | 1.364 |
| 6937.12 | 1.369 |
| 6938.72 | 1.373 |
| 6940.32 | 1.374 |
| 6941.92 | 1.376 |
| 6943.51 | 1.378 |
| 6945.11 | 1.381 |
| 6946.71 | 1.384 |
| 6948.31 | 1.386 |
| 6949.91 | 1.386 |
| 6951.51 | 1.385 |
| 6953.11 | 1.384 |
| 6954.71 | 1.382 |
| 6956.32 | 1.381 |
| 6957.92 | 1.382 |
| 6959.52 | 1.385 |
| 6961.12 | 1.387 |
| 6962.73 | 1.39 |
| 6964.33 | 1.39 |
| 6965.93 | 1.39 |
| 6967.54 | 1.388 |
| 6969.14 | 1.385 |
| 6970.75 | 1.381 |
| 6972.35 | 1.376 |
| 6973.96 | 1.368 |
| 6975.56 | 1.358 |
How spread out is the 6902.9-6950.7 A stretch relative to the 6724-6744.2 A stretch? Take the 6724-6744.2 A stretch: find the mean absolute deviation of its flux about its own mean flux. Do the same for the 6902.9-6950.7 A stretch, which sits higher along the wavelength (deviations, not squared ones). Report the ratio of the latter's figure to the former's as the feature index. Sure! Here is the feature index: 2.0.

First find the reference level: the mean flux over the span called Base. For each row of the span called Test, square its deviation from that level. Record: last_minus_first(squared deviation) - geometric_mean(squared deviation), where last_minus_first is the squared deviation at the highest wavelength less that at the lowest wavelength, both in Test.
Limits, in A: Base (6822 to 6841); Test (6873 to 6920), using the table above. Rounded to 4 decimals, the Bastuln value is -0.0016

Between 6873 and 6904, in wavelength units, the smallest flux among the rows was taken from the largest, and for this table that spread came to 0.075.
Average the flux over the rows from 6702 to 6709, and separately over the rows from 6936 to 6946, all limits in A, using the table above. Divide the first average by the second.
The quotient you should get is 1.01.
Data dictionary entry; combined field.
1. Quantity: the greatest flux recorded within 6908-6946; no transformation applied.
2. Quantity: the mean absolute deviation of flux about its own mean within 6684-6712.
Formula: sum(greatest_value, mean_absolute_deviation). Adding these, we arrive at 1.39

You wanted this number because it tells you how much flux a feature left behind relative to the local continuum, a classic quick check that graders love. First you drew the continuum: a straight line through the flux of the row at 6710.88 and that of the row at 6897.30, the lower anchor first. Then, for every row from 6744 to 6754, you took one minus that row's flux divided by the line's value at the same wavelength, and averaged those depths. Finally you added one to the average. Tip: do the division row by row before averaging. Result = 1.03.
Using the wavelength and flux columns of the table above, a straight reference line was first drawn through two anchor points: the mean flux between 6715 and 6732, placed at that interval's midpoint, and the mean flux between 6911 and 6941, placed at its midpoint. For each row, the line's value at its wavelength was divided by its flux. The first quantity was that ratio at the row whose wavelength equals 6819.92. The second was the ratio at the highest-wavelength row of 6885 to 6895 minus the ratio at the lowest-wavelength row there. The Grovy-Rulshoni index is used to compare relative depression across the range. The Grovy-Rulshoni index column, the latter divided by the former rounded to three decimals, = -0.044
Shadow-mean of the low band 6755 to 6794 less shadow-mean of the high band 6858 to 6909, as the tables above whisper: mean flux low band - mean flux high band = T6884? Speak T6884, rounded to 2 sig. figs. 0.058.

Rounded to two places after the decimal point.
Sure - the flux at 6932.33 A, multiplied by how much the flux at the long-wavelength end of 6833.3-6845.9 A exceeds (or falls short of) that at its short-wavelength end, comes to -0.01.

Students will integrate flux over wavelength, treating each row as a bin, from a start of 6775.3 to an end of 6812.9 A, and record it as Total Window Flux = 51.2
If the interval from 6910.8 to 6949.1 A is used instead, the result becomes 51.7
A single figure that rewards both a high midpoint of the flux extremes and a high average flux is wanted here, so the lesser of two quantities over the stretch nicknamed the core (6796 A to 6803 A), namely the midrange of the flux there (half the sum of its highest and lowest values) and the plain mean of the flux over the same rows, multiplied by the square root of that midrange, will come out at 1.569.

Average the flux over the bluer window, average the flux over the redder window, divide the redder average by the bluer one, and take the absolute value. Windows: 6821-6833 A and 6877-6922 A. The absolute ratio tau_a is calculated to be 1.00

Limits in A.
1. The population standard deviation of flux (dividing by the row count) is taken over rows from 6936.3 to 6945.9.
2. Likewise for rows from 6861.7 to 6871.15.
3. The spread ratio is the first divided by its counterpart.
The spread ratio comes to 1.8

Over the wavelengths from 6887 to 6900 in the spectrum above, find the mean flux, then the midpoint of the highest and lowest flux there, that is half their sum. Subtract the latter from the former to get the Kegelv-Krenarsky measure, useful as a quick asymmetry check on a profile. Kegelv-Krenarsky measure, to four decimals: 0.0088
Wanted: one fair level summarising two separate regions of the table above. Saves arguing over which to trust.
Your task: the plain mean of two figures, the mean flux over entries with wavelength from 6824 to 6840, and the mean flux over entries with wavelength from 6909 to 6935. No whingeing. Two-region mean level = 1.333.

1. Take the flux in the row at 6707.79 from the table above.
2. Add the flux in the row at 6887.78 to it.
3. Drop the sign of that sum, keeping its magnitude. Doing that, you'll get 2.71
